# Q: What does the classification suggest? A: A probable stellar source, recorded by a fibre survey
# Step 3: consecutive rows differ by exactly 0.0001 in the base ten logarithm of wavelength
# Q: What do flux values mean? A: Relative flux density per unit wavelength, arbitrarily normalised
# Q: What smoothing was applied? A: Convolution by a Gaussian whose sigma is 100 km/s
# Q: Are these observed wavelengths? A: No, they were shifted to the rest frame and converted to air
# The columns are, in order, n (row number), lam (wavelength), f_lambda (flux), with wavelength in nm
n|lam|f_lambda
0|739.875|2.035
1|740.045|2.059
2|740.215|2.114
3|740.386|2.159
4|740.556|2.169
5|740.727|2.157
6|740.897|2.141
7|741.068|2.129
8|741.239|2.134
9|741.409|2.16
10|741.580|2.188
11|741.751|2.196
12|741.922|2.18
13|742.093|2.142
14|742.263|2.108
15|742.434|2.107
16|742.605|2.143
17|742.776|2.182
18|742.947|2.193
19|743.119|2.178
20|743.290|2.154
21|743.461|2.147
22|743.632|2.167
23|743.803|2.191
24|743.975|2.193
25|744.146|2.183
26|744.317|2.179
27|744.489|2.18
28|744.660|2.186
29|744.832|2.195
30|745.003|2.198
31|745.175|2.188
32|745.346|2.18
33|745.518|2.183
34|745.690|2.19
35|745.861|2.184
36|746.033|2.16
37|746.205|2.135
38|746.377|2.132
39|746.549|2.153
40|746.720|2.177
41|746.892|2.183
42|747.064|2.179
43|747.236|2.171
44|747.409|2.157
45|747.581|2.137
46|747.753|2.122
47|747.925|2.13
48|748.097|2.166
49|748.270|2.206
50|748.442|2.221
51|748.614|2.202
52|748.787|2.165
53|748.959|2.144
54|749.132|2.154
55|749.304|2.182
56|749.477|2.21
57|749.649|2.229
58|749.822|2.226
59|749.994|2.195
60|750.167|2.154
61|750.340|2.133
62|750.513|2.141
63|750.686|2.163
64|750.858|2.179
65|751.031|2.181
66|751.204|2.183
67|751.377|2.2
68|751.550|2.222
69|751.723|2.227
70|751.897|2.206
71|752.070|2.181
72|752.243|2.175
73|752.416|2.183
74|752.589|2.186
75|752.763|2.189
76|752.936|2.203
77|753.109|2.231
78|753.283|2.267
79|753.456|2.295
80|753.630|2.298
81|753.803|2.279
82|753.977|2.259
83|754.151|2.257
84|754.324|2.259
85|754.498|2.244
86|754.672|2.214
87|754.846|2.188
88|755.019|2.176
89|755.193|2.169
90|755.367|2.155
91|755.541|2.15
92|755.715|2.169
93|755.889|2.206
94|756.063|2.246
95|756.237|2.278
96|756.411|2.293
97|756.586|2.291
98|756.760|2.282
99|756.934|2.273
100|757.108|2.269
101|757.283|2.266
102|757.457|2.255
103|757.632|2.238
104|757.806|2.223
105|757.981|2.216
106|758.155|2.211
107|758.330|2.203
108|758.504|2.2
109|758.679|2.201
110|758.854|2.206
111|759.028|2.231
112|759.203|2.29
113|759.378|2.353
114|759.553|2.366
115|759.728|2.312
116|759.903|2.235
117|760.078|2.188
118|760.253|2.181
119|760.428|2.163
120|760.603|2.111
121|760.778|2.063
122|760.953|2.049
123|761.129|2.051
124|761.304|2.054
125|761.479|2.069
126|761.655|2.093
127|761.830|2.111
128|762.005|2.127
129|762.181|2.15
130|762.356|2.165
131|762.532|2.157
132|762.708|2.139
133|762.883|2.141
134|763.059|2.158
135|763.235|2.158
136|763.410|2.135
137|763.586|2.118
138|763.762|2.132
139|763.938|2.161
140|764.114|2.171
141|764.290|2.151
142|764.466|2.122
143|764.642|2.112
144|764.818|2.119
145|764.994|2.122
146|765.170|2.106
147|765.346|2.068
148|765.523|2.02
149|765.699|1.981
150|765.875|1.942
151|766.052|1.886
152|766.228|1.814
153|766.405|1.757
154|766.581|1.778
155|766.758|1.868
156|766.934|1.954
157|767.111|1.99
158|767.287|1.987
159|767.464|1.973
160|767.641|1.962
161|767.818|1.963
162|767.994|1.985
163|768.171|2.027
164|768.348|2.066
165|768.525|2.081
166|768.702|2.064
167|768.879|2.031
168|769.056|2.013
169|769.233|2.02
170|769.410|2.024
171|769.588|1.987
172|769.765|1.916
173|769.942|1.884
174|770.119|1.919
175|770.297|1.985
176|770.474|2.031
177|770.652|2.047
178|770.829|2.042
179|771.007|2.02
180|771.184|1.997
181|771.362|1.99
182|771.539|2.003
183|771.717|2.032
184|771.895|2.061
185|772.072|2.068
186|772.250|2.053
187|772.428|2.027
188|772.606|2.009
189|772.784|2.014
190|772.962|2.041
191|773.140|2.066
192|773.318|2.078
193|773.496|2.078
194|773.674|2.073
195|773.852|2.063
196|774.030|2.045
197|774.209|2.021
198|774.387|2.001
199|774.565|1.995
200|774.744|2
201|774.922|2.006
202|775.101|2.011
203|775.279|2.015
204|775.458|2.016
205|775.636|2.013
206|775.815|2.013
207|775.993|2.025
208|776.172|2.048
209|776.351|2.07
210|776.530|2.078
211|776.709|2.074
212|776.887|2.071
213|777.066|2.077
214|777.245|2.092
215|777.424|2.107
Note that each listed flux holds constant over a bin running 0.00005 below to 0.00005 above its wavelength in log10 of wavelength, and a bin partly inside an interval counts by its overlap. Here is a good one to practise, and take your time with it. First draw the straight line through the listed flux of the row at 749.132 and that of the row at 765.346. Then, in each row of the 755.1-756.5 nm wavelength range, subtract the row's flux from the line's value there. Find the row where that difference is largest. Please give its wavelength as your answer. 755.541 nm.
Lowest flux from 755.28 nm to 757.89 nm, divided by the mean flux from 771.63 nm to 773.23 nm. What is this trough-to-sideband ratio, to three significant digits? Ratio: 1.05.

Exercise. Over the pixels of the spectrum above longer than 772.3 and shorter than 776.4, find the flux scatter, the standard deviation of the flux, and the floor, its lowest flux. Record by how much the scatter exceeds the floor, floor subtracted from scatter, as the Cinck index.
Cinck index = -1.97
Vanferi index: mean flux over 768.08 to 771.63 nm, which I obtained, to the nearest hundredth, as 2.01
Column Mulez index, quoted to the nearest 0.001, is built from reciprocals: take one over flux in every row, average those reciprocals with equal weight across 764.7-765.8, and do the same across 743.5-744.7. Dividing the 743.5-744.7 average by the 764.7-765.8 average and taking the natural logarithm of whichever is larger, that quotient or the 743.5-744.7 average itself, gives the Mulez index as -0.054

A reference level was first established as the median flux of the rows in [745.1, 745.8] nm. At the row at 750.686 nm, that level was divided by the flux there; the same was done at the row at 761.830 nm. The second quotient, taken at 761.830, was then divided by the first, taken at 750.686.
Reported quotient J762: 1.02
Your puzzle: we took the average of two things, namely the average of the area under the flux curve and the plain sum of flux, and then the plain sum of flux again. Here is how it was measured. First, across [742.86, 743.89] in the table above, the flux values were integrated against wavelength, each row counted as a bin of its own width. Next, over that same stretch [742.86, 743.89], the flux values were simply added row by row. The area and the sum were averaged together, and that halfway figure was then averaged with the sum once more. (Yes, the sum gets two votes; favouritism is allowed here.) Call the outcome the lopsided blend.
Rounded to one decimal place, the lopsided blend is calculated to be 10.3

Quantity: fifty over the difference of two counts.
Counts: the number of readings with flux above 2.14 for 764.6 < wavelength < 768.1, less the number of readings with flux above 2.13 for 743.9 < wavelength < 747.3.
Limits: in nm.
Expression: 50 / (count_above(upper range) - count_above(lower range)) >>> -2.5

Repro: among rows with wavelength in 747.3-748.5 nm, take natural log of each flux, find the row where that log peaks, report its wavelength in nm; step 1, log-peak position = 748.442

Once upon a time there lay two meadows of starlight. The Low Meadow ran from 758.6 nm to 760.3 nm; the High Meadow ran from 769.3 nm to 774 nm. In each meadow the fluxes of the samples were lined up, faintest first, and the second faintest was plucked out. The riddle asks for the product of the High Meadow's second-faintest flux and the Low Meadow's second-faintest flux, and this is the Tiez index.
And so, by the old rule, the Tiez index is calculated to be 4.19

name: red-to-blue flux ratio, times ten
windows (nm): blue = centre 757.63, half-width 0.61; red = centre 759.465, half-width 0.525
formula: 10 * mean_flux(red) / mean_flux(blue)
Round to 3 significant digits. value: 10.3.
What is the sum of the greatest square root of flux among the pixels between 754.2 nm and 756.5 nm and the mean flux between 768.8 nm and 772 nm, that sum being 3.51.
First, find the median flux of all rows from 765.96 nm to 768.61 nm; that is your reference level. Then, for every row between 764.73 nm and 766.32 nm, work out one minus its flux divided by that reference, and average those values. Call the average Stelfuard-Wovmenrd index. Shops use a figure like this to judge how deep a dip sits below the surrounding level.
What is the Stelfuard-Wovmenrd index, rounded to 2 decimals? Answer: -0.02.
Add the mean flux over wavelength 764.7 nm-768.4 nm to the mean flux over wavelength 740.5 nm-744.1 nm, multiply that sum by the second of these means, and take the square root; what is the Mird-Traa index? 2.987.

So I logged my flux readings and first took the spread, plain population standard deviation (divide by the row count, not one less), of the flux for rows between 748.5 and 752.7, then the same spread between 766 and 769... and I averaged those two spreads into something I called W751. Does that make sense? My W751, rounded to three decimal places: 0.062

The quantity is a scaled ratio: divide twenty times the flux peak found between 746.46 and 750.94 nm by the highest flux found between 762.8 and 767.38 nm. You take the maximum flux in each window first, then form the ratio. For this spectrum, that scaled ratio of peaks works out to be 20.5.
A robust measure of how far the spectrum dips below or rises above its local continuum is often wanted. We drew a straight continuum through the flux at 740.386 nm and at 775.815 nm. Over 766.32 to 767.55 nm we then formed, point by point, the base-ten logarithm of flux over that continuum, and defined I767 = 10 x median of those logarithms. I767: -0.21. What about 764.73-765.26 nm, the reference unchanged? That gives 0.13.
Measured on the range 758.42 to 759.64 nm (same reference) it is 0.30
